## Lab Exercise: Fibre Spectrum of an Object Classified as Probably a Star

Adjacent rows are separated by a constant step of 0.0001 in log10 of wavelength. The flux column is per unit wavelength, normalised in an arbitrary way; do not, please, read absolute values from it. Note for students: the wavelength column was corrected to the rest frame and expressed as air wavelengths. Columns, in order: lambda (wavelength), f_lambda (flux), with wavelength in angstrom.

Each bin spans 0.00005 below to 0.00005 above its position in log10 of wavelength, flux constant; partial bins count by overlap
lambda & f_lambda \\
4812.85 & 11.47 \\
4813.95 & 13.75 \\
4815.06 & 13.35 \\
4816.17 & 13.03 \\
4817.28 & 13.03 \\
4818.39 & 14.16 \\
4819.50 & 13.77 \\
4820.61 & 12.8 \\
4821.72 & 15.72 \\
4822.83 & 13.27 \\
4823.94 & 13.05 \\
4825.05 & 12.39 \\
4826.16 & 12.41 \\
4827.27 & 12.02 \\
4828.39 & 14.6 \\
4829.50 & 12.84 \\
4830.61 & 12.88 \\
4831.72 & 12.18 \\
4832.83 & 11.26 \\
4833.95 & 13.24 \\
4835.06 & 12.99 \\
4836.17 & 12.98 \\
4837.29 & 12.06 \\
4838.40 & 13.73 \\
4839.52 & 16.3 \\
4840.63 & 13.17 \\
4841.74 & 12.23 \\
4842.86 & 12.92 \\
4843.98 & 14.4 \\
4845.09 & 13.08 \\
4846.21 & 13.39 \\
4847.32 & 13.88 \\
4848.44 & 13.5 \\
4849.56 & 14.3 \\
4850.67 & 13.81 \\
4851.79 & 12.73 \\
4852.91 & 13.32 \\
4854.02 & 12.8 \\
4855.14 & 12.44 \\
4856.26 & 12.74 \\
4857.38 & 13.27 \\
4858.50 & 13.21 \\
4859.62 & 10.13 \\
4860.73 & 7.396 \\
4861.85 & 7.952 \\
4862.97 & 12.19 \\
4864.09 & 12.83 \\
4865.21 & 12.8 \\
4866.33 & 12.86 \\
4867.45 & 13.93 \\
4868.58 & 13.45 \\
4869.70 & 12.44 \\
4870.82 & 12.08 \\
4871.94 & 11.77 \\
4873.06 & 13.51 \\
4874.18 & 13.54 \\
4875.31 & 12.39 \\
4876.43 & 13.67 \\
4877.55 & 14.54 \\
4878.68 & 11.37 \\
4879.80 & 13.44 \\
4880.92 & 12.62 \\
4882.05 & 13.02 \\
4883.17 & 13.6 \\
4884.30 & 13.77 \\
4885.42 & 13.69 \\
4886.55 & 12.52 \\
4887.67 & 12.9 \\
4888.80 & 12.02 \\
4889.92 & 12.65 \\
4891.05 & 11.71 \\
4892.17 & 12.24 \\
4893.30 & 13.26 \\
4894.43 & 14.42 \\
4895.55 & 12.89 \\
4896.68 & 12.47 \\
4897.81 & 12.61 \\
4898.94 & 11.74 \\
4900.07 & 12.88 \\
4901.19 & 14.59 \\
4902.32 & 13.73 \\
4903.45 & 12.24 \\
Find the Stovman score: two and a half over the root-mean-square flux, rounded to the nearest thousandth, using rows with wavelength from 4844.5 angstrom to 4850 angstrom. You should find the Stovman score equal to 0.183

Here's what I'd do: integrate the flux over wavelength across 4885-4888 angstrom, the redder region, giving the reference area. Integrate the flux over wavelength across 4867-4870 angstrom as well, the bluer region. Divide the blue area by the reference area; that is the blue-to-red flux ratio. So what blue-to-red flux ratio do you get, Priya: 1.0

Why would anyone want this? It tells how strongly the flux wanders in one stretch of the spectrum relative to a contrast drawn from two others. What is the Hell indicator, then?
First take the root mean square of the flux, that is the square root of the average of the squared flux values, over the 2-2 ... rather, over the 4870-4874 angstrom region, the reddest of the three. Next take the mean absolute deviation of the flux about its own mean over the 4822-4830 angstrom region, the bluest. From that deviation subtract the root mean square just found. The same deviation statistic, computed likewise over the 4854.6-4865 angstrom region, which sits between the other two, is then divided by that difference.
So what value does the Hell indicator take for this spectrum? -0.16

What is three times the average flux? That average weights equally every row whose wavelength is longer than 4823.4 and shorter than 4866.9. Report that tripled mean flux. 38.2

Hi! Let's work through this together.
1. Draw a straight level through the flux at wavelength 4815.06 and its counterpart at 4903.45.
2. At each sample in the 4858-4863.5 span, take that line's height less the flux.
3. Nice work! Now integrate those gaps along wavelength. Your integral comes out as 14.6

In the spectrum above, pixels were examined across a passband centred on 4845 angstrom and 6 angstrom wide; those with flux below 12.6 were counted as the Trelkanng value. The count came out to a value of 0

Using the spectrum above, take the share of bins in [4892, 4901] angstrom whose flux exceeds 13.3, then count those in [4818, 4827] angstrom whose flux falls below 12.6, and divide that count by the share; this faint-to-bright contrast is 16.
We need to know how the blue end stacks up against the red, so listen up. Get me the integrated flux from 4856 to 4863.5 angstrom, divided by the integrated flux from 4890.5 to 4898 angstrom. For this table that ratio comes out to 0.85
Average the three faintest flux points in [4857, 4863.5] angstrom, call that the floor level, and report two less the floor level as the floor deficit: -6.5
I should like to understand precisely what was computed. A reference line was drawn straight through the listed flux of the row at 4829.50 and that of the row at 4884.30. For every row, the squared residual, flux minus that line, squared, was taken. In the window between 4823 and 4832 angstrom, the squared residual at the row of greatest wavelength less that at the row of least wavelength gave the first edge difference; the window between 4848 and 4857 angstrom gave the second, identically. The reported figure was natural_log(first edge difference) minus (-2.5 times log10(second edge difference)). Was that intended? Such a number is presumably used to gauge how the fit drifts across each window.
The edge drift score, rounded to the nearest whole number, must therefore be -3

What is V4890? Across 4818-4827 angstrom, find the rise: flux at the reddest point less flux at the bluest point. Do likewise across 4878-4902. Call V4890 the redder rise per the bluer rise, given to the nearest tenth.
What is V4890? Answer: -1.8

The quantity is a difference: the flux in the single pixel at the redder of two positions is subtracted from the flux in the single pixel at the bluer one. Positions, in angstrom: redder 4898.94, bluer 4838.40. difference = 2.0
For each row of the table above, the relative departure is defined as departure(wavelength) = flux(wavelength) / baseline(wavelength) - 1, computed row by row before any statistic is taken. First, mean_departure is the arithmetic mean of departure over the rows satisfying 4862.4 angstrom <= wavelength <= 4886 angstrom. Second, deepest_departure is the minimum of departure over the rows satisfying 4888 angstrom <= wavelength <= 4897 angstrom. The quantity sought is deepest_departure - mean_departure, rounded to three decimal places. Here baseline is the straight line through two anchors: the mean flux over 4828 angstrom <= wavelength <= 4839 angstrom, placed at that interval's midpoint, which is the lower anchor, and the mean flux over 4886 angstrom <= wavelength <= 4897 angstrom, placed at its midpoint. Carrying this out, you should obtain -0.100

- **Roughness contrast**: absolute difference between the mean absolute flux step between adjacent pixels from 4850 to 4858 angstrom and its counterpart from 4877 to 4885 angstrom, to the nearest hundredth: 0.64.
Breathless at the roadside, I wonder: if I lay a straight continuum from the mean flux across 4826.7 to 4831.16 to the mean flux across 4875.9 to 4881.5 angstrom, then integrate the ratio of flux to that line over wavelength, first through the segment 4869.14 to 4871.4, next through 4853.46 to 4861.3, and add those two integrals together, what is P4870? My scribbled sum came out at 9.1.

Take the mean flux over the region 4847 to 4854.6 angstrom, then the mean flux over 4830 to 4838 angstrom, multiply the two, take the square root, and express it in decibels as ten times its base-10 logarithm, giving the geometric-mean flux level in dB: 11.1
